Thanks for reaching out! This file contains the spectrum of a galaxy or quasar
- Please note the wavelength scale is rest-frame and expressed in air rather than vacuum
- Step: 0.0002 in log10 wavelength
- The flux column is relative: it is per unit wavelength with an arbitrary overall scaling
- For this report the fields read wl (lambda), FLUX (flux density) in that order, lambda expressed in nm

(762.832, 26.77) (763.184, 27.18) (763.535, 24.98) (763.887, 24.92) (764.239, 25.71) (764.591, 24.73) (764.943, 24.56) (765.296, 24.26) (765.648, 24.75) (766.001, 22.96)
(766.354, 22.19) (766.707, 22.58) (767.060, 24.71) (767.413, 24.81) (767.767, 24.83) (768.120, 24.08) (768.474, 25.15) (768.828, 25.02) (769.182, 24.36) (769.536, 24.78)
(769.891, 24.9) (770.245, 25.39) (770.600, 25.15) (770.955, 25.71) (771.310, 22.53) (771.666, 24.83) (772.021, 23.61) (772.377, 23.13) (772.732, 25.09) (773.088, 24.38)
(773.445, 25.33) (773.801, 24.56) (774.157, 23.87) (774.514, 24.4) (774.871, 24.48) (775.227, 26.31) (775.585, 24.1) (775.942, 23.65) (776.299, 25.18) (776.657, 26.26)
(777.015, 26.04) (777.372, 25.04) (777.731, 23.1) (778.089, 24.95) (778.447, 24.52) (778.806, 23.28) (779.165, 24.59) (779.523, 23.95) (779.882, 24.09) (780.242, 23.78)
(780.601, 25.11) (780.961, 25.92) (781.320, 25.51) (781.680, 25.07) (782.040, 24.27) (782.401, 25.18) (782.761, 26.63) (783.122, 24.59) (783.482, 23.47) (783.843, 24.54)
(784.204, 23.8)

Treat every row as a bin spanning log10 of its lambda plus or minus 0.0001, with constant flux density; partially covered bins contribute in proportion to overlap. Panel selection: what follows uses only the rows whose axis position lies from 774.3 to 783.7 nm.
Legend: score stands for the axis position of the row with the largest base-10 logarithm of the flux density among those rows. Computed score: 782.761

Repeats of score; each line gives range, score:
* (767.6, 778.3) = 775.227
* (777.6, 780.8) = 780.601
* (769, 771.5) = 770.955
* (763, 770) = 763.184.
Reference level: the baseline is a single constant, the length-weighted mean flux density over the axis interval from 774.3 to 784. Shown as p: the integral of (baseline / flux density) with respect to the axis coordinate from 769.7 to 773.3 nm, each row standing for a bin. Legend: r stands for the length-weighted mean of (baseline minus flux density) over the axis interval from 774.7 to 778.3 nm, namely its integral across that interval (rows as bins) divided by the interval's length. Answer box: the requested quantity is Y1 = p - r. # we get 3.81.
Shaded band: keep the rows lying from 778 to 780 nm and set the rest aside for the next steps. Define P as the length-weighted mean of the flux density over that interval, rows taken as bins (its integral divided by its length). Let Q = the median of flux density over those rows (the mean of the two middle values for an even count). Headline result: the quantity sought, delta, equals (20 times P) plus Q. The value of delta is 509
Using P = 24.2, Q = 24.3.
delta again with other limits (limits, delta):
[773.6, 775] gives 511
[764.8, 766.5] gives 499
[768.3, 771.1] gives 526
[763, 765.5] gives 529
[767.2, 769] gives 520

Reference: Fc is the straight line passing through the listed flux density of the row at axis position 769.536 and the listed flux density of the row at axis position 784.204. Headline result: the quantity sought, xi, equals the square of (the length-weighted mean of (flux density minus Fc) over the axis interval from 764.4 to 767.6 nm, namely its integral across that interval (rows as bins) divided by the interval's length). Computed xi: 1.11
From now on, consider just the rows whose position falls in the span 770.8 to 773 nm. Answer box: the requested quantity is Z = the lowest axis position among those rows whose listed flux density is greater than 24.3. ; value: 770.955 nm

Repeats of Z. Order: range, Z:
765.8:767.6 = 767.060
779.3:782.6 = 780.601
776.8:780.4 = 777.015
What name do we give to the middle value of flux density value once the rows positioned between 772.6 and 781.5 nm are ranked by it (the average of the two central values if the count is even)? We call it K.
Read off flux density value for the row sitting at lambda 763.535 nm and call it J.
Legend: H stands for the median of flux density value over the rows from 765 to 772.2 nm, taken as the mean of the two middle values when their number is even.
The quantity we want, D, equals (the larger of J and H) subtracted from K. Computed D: -0.4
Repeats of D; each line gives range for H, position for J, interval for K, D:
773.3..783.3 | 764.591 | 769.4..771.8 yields 0.2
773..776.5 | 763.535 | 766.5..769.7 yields -0.2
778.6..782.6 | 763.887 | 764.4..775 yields -0.3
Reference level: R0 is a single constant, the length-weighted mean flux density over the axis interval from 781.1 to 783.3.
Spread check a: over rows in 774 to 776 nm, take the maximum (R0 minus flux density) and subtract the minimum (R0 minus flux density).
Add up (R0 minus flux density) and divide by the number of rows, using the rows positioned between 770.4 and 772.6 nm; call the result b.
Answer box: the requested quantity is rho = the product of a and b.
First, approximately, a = 2.7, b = 1.1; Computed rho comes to 2.8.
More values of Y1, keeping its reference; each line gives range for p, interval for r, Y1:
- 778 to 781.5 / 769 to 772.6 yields 3.24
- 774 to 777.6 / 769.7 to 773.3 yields 3.32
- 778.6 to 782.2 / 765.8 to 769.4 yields 2.97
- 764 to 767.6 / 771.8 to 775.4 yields 3.48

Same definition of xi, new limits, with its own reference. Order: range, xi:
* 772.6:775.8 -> 0.06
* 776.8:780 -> 0.05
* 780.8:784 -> 1.20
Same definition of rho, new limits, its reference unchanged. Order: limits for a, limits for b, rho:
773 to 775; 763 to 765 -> -0.2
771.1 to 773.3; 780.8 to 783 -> -0.5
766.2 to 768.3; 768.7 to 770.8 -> 0.8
